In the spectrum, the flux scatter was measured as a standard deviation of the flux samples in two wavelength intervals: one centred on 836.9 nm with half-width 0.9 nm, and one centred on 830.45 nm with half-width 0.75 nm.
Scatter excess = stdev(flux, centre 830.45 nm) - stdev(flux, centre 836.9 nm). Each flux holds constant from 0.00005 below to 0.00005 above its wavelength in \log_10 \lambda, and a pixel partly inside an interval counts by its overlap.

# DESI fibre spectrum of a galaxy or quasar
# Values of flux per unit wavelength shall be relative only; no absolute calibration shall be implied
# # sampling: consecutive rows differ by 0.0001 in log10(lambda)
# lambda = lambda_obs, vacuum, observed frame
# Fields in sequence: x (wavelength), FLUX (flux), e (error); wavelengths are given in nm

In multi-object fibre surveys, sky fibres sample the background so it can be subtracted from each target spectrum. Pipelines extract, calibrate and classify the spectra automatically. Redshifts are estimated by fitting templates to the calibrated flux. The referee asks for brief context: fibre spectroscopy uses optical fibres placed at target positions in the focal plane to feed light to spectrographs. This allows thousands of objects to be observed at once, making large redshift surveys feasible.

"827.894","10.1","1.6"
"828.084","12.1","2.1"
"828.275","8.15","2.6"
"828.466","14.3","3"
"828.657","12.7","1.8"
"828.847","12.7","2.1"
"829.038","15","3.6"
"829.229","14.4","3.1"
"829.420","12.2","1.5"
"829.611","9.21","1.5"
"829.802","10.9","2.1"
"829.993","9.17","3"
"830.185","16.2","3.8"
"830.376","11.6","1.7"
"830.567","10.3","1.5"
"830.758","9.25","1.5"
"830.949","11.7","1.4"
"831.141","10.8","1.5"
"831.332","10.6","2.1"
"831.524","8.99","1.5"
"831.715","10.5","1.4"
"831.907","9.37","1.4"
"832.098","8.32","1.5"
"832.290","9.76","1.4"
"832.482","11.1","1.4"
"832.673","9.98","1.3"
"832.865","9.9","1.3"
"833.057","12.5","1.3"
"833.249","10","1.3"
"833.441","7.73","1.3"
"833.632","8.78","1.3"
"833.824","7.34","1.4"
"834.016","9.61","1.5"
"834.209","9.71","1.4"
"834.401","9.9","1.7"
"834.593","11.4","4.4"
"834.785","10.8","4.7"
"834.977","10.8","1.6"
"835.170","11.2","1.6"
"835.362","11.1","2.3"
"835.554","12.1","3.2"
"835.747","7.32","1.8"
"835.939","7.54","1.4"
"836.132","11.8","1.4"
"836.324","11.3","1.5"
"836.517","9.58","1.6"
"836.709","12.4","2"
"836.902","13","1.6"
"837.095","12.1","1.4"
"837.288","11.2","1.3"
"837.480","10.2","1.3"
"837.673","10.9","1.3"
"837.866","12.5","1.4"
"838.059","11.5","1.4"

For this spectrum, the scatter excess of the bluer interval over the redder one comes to 1.1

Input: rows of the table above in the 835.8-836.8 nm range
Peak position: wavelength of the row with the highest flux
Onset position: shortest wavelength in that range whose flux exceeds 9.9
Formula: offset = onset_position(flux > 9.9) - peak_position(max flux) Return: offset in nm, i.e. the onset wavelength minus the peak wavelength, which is -0.58 nm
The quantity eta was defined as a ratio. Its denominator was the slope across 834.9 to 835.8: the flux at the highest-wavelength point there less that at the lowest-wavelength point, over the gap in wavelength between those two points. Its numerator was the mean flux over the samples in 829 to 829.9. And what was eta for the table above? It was -3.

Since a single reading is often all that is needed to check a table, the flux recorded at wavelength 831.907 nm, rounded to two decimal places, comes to 9.37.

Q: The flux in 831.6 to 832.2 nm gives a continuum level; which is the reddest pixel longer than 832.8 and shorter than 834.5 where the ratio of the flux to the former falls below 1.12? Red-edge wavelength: 834.401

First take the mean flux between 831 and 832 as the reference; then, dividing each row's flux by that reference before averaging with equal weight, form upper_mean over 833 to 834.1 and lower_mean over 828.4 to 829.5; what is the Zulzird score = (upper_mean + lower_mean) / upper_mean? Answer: 2.5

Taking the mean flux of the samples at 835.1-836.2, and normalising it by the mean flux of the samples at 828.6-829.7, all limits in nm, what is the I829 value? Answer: 0.8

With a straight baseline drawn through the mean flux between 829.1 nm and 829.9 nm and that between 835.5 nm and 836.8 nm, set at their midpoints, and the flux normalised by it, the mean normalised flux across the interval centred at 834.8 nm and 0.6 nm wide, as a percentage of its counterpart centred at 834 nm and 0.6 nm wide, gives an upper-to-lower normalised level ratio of 126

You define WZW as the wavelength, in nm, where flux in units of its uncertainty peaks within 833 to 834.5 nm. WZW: 833.057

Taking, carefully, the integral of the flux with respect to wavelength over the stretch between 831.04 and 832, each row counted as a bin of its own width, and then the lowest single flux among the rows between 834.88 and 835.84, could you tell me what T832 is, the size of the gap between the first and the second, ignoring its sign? 2.3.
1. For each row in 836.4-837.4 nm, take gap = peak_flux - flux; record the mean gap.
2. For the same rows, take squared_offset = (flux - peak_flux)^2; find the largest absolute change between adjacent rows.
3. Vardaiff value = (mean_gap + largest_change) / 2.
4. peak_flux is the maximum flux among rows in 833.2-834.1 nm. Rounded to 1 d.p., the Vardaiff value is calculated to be 2.0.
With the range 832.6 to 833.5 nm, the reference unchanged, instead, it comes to 3.1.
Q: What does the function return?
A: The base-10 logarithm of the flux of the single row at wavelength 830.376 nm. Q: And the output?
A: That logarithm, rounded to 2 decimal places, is 1.06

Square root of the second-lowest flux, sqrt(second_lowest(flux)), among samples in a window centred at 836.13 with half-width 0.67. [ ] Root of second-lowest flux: 2.75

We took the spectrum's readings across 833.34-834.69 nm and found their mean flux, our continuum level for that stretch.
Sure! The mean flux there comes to 9.2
